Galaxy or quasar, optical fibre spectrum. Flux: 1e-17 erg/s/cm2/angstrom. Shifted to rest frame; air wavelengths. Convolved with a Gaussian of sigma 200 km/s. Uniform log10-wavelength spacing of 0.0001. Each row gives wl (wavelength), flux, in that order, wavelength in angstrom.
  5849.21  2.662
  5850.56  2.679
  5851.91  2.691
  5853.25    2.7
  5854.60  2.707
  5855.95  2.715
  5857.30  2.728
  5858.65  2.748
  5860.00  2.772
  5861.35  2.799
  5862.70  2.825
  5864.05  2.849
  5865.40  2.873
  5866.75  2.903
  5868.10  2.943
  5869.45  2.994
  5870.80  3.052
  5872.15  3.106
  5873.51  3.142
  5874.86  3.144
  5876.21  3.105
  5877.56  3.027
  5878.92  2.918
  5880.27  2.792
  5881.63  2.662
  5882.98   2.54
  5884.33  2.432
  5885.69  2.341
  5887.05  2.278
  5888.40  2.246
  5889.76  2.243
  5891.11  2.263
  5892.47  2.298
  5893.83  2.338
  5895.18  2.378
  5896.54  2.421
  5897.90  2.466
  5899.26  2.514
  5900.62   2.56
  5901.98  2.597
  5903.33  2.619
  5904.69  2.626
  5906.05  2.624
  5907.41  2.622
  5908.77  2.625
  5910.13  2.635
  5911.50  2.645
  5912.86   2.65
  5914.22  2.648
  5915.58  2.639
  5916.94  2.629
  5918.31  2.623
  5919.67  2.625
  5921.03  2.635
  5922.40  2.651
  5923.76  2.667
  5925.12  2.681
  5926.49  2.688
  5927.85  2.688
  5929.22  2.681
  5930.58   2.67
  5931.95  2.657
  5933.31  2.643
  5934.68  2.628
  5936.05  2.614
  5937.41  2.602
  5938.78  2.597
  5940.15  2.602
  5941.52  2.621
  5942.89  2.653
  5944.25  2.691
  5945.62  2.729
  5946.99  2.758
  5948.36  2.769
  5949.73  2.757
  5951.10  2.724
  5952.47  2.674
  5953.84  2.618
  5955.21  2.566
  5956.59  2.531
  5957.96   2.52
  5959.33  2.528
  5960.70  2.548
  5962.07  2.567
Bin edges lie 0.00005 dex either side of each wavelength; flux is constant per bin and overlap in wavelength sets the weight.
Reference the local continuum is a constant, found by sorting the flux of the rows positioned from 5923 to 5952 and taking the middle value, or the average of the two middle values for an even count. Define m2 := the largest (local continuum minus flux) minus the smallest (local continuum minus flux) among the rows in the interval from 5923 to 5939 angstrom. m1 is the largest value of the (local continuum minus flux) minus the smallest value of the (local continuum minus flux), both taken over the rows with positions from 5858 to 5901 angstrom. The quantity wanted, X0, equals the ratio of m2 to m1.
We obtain 0.1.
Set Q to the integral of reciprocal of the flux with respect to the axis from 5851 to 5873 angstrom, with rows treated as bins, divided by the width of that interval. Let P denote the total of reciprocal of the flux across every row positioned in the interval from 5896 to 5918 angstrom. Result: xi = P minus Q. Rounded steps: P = 6.17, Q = 0.35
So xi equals 5.82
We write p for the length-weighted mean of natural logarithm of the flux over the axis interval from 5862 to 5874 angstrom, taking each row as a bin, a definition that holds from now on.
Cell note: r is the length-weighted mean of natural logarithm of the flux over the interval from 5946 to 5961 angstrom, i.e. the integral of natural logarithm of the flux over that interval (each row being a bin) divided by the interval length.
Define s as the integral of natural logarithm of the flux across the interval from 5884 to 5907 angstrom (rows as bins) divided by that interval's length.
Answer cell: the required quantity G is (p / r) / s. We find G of 1.26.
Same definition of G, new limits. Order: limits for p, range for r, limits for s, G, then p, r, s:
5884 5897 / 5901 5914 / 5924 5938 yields 0.89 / 0.84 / 0.966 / 0.98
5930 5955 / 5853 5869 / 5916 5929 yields 0.98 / 0.98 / 1.030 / 0.98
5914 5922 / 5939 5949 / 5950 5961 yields 1.03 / 0.97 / 0.987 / 0.95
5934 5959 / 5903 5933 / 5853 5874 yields 0.95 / 0.97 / 0.973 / 1.05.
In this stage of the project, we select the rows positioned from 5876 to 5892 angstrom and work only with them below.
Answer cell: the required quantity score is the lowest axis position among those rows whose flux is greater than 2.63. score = 5876.21 angstrom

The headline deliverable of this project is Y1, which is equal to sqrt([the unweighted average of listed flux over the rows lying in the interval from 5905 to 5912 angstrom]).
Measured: 1.62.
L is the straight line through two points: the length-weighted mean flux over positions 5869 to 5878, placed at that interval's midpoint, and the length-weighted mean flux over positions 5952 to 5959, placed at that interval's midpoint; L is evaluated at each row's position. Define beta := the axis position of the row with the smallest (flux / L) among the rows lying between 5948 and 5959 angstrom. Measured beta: 5957.96 angstrom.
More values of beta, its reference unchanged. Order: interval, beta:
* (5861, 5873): 5861.35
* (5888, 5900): 5888.40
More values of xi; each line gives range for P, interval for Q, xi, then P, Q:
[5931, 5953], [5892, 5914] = 5.60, 6.00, 0.39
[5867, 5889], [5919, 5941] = 5.43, 5.80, 0.38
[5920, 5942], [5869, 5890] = 5.68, 6.05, 0.37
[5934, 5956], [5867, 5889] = 5.65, 6.01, 0.36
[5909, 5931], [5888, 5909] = 5.62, 6.03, 0.41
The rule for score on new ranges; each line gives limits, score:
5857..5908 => 5857.30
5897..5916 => 5910.13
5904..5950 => 5910.13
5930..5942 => 5930.58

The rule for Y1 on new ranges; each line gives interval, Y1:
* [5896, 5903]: 1.58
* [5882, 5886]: 1.56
